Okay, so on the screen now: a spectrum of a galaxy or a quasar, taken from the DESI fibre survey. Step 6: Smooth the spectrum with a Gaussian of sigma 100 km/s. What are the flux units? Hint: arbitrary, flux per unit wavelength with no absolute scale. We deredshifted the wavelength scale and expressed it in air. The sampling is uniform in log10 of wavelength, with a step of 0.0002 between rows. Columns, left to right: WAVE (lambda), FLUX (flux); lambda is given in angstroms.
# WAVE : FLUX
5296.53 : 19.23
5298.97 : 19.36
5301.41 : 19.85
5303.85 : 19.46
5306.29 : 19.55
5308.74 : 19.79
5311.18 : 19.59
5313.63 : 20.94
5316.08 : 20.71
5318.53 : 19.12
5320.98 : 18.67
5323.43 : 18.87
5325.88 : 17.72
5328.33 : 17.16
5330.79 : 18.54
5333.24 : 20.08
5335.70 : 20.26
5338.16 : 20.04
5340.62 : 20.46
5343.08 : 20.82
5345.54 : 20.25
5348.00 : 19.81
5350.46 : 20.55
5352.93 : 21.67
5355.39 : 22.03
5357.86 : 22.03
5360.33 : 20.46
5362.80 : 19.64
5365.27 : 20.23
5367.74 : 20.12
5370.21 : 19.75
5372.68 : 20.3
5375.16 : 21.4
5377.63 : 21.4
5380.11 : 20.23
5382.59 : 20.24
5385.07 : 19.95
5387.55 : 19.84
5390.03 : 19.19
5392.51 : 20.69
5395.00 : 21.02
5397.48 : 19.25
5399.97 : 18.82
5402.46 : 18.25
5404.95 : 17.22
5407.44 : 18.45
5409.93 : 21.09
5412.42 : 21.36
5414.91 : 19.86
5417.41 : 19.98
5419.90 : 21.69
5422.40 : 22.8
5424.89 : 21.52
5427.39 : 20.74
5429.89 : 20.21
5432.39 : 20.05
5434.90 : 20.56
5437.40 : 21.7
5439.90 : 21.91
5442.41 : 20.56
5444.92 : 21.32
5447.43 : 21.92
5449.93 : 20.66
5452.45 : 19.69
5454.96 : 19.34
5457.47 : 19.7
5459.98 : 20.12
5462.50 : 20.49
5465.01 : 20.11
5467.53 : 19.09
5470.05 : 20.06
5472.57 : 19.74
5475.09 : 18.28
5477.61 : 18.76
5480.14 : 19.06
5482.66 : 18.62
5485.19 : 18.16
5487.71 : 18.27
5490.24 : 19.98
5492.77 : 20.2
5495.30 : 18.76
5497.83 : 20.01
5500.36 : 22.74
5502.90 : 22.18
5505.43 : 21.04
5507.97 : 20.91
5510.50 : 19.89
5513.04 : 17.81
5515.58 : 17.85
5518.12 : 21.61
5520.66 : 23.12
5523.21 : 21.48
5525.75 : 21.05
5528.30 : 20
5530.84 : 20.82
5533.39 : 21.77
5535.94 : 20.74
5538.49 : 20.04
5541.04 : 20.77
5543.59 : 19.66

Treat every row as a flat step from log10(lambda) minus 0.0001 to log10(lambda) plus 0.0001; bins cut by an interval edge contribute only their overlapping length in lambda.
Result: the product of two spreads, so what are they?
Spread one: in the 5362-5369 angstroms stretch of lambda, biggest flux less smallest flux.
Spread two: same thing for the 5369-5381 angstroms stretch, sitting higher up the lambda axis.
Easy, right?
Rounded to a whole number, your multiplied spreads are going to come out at 1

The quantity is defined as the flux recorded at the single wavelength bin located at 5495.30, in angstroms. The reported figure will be 18.76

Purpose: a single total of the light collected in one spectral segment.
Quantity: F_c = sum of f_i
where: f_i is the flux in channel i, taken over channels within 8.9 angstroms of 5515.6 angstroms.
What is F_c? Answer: 143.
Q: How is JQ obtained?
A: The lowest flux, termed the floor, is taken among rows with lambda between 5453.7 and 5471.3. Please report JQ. 19.09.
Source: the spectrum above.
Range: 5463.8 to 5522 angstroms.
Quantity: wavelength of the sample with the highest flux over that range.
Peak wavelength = 5520.66 angstroms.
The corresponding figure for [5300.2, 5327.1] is 5313.63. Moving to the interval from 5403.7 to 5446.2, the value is 5422.40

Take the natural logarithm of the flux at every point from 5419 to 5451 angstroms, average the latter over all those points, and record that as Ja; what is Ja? 3.05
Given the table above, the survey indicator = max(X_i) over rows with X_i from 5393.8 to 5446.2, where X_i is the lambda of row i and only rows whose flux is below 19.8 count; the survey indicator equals 5407.44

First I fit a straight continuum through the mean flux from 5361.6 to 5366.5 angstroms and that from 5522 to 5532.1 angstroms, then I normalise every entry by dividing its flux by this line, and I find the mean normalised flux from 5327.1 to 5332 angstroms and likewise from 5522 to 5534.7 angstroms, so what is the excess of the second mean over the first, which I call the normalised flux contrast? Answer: 0.10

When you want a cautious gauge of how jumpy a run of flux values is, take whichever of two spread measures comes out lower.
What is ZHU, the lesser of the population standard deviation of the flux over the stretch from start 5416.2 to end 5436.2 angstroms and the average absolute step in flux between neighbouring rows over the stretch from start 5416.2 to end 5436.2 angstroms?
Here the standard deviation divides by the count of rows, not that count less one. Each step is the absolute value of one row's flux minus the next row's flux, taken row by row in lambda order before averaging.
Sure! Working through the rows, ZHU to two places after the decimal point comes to 0.87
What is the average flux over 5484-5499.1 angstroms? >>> 19.2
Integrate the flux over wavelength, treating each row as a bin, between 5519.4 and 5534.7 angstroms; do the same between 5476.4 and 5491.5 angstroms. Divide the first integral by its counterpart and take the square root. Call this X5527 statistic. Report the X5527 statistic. 1.07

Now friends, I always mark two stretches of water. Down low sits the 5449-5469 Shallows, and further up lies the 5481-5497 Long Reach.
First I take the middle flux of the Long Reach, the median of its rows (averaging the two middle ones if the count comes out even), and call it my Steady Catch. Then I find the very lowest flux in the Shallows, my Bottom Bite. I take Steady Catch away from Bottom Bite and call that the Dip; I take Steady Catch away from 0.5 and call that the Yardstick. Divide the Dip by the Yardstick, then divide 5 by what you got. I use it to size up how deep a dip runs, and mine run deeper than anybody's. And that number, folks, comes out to -227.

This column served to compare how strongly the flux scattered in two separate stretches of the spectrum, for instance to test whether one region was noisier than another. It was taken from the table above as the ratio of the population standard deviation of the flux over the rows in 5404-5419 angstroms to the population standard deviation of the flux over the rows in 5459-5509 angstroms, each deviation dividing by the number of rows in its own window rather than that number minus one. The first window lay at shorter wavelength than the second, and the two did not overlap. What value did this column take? 1.2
